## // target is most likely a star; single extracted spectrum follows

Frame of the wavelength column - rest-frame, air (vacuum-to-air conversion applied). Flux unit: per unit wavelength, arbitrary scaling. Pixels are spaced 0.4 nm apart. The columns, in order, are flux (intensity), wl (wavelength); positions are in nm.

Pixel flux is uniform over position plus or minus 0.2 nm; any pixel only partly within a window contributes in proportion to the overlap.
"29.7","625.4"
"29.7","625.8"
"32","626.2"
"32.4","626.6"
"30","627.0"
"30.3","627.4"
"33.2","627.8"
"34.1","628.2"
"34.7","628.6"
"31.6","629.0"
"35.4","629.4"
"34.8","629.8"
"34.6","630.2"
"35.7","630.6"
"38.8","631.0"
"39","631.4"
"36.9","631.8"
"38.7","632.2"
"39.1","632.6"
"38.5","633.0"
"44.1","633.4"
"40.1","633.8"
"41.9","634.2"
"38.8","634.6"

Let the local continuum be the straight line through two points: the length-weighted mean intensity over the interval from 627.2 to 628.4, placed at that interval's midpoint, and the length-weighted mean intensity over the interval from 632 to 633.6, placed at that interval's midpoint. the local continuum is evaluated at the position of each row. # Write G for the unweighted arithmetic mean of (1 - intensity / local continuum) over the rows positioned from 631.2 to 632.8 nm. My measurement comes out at 0.0117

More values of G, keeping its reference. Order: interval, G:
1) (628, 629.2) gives 0.0076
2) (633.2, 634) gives -0.0195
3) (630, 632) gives 0.0102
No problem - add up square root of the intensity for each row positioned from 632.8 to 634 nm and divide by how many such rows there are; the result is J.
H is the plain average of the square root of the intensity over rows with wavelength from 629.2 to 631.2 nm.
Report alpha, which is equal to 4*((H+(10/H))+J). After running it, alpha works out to 56.2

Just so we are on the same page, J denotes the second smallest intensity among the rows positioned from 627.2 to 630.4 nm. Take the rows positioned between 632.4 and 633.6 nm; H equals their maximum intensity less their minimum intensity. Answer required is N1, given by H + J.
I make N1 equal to 37.2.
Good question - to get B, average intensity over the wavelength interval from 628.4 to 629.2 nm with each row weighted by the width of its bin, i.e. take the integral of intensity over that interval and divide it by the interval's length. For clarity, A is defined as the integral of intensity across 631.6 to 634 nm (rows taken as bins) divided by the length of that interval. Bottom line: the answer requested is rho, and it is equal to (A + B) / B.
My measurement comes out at 2.19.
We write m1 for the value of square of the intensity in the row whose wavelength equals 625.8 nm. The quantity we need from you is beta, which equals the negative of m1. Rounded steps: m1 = 882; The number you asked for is -882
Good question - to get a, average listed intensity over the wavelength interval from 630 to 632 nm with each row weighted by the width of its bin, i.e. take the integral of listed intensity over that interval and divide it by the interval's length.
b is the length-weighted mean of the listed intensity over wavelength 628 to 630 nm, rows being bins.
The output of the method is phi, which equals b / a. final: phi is 0.9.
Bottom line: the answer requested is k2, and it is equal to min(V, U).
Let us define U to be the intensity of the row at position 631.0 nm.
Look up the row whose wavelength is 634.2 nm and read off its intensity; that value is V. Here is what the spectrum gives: 38.8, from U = 38.8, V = 41.9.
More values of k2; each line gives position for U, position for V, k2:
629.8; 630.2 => 34.6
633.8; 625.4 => 29.7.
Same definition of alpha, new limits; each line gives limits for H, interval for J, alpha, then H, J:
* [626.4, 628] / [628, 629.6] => 52.9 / 5.6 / 5.83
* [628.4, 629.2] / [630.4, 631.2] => 54.4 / 5.8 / 6.10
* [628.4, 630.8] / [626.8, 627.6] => 52.3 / 5.9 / 5.49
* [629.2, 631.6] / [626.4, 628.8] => 53.5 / 6.0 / 5.69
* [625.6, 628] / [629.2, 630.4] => 53.2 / 5.6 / 5.91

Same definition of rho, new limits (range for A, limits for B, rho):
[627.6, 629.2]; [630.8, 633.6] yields 1.85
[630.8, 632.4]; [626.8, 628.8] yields 2.18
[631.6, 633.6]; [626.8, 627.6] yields 2.31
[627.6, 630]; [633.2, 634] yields 1.81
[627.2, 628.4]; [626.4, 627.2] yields 2.04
